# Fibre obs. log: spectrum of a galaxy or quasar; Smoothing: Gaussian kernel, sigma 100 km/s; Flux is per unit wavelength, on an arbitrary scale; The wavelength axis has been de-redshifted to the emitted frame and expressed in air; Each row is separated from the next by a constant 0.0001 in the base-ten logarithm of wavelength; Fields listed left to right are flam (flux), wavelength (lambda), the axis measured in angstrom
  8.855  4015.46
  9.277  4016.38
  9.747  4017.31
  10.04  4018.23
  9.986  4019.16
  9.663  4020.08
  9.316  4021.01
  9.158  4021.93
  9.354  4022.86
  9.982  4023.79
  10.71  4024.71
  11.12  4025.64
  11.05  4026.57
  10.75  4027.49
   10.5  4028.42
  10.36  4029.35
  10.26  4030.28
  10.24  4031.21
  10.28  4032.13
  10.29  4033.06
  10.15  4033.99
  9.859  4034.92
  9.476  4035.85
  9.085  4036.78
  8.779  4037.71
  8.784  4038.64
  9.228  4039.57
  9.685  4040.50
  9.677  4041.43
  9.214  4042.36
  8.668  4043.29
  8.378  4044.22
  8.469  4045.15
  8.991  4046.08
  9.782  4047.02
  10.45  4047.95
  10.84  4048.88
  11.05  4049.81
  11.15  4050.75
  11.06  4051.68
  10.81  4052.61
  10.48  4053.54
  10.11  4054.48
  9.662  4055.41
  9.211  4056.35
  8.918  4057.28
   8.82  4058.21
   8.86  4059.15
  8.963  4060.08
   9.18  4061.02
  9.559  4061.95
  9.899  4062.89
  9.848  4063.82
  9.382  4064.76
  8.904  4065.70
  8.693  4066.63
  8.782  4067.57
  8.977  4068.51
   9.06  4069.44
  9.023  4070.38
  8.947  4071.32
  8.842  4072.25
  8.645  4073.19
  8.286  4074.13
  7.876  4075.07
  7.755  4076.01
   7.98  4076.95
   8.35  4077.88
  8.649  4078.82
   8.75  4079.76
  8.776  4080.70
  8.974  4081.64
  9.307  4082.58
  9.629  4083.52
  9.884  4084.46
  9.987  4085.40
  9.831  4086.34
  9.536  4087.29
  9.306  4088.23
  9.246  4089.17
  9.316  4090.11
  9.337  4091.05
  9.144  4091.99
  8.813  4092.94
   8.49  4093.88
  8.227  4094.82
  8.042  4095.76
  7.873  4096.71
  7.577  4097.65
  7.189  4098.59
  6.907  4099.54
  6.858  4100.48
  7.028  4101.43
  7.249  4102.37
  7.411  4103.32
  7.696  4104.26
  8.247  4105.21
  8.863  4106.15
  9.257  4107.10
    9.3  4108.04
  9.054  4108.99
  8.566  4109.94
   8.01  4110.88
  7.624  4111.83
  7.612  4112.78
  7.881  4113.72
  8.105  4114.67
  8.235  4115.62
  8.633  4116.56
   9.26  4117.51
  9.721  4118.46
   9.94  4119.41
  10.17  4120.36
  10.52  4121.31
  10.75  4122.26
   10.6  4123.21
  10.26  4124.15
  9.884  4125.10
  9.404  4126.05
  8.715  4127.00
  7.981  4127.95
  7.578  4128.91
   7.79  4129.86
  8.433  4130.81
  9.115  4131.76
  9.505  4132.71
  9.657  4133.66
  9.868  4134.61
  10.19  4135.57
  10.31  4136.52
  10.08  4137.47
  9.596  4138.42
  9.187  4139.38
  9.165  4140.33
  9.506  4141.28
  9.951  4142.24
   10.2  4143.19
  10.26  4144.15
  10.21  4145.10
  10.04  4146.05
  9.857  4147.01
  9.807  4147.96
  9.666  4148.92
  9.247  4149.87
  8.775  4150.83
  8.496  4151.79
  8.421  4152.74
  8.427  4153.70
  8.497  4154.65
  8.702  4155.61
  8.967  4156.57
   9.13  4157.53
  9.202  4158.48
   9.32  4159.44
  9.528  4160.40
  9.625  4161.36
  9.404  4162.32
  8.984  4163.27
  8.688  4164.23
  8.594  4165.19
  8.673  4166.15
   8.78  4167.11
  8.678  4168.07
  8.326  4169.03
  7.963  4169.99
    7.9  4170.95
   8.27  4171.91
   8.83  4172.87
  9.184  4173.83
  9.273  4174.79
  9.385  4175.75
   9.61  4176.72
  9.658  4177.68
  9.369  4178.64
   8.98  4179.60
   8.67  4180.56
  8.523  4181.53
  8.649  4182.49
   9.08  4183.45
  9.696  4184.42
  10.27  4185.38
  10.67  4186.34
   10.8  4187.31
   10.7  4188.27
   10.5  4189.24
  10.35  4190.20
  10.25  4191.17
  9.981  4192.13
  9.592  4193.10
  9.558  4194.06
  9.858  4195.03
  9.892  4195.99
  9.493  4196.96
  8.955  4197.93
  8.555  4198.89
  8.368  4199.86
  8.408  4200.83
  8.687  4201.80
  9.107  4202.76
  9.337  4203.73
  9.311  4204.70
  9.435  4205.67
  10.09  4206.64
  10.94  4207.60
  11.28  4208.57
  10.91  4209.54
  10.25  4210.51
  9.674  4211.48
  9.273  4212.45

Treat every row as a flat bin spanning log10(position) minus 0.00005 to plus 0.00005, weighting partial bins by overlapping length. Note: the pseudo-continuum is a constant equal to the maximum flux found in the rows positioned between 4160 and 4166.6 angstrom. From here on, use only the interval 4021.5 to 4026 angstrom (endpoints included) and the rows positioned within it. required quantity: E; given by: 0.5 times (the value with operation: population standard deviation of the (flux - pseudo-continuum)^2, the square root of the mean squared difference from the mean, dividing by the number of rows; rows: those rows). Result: 0.42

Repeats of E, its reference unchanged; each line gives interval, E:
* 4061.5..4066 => 0.10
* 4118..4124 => 0.23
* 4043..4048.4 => 0.26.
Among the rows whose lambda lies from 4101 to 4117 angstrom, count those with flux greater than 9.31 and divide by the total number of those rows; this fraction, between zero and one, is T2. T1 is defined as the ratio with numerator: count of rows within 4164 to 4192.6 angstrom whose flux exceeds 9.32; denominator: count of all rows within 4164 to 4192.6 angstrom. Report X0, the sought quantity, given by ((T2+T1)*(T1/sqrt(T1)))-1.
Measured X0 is -0.71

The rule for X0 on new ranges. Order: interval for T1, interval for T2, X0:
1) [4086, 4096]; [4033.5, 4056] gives -0.53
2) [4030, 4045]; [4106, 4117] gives -0.58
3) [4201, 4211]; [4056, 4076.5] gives -0.26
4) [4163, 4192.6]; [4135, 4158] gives -0.38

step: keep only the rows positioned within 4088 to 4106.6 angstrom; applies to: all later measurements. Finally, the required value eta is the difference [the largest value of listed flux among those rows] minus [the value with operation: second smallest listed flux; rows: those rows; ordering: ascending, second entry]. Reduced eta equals 2.4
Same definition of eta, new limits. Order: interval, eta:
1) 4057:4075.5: 1.6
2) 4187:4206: 2.4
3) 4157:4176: 1.7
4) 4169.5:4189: 2.8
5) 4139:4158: 1.8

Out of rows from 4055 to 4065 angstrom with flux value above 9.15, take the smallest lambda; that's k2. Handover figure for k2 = 4055.41 angstrom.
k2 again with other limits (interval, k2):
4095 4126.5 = 4107.10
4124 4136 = 4124.15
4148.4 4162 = 4148.92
